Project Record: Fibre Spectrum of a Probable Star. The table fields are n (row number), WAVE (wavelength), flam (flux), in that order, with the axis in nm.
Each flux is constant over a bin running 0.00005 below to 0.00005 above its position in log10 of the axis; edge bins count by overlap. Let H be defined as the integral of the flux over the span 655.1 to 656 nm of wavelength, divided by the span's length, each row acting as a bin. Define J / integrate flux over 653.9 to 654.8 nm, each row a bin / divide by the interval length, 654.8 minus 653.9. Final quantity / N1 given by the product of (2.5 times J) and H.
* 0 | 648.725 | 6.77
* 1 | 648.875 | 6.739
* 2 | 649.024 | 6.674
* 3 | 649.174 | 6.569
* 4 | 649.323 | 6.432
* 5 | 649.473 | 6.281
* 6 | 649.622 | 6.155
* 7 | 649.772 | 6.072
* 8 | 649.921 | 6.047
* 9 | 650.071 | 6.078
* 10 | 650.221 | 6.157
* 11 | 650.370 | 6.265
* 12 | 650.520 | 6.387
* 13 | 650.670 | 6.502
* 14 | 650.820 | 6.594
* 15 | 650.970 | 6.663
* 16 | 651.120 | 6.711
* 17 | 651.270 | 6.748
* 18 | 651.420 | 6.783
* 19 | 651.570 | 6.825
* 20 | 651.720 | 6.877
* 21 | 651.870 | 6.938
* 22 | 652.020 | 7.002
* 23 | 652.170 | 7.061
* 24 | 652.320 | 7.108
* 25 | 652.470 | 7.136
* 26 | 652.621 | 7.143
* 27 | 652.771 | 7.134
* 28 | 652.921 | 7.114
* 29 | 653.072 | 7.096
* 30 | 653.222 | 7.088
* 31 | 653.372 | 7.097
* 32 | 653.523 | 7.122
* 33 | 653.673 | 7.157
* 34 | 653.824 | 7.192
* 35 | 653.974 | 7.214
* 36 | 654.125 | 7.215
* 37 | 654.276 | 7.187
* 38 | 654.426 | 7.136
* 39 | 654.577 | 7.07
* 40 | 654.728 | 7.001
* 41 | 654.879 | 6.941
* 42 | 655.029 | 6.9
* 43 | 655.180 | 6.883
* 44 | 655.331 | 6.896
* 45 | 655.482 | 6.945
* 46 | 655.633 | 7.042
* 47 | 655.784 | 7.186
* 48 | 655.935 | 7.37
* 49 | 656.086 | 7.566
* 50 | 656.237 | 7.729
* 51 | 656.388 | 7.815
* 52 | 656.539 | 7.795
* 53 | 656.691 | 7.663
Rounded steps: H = 7.05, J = 7.13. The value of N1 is 126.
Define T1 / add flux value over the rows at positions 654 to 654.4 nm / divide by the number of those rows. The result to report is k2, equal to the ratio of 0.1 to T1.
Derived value 0.0139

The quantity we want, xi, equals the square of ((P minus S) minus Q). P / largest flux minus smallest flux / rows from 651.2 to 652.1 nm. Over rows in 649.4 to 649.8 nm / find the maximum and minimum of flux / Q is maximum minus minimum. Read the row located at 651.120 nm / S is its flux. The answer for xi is 44.4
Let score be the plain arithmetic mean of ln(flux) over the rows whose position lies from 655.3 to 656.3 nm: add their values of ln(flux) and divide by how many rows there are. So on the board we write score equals 1.98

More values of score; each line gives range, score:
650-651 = 1.85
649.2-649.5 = 1.85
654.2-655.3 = 1.95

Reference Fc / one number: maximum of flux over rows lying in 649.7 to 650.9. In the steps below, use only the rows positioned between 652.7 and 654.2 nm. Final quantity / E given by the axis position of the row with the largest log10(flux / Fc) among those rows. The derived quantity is 654.125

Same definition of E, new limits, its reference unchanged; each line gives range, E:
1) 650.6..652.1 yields 652.020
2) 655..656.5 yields 656.388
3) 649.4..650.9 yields 650.820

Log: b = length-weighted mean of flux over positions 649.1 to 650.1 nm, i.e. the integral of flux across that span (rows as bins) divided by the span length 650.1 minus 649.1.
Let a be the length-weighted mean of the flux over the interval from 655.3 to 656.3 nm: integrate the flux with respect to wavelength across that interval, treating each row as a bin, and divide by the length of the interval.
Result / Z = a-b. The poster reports 1.0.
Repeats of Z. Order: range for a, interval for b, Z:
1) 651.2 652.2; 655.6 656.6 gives -0.6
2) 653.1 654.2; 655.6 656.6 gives -0.4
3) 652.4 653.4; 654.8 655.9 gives 0.1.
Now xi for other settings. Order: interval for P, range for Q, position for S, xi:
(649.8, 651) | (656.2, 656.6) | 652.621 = 43.7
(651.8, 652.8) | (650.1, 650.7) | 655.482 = 50.2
